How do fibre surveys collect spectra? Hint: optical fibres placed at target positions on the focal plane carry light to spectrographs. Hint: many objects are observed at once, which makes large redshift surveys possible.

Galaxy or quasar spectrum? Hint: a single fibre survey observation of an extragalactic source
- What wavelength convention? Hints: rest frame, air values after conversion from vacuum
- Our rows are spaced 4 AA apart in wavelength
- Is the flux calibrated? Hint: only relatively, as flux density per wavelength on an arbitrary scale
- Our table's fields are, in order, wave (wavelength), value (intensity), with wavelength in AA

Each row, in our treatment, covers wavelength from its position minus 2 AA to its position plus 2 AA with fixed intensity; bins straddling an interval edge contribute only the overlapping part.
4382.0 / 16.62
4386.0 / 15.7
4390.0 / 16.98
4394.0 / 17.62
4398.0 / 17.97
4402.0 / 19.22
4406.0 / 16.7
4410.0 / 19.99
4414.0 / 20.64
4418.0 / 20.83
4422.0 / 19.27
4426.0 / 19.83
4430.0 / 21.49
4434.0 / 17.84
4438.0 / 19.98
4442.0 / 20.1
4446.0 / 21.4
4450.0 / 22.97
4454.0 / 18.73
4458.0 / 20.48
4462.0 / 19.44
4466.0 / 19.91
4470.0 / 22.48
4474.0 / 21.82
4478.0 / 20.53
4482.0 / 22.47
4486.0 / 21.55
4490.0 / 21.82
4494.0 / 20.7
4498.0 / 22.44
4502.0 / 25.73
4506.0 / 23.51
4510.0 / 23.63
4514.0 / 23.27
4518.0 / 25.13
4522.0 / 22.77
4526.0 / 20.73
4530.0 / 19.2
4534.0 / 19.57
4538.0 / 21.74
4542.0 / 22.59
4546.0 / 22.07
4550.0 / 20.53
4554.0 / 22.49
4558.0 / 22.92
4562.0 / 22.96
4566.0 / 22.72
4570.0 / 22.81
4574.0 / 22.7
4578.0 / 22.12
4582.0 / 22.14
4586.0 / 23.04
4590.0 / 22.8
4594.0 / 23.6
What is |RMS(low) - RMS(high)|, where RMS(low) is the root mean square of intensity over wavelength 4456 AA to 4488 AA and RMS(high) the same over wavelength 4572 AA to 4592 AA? 1.5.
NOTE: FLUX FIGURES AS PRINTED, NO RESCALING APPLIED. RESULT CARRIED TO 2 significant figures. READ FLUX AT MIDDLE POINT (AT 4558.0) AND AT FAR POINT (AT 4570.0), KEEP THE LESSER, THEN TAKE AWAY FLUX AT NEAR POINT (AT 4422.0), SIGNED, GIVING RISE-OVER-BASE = 3.5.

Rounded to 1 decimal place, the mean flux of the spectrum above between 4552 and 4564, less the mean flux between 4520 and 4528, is 1.0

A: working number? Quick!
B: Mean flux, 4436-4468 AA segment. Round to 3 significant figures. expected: 20.4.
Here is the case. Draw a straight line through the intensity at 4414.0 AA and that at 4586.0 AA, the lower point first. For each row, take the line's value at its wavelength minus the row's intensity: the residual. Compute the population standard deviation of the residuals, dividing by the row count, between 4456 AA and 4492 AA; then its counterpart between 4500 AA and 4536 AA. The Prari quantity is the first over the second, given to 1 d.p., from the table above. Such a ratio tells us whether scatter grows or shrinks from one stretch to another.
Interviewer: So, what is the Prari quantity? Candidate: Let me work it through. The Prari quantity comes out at 0.4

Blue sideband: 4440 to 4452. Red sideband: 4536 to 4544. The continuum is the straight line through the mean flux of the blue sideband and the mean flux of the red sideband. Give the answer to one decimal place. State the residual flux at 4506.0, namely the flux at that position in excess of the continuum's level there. 1.6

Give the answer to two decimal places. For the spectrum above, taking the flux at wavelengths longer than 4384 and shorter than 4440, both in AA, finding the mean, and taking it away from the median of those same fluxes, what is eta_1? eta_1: 0.38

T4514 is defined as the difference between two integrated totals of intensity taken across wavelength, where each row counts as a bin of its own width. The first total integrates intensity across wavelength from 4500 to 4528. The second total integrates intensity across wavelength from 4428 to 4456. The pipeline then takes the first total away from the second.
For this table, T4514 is -89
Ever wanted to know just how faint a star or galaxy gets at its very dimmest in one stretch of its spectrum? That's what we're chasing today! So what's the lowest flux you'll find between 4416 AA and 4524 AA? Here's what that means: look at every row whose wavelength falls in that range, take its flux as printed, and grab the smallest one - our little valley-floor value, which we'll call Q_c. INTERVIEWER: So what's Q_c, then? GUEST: 17.84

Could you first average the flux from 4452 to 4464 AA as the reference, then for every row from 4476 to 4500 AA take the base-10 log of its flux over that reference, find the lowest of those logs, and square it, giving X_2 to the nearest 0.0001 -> 0.0005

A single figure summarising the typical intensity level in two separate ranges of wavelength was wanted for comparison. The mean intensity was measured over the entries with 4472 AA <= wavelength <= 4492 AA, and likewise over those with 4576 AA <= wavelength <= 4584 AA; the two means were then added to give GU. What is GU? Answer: 43.8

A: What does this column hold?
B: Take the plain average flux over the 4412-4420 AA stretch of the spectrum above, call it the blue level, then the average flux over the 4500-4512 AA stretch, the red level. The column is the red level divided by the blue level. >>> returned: 1.17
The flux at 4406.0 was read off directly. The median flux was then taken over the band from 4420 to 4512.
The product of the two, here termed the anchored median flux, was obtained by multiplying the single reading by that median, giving 357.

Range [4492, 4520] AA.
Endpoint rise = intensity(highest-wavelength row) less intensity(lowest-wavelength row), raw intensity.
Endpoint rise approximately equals 4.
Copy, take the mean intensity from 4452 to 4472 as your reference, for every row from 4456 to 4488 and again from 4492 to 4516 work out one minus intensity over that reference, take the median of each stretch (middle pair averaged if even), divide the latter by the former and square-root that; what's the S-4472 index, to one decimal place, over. 2.0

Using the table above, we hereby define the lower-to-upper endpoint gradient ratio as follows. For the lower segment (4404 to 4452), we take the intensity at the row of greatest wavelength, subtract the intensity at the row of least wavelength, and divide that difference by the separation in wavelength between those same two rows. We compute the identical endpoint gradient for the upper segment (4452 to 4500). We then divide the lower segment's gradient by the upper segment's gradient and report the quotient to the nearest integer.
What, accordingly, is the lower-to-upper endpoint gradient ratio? 2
